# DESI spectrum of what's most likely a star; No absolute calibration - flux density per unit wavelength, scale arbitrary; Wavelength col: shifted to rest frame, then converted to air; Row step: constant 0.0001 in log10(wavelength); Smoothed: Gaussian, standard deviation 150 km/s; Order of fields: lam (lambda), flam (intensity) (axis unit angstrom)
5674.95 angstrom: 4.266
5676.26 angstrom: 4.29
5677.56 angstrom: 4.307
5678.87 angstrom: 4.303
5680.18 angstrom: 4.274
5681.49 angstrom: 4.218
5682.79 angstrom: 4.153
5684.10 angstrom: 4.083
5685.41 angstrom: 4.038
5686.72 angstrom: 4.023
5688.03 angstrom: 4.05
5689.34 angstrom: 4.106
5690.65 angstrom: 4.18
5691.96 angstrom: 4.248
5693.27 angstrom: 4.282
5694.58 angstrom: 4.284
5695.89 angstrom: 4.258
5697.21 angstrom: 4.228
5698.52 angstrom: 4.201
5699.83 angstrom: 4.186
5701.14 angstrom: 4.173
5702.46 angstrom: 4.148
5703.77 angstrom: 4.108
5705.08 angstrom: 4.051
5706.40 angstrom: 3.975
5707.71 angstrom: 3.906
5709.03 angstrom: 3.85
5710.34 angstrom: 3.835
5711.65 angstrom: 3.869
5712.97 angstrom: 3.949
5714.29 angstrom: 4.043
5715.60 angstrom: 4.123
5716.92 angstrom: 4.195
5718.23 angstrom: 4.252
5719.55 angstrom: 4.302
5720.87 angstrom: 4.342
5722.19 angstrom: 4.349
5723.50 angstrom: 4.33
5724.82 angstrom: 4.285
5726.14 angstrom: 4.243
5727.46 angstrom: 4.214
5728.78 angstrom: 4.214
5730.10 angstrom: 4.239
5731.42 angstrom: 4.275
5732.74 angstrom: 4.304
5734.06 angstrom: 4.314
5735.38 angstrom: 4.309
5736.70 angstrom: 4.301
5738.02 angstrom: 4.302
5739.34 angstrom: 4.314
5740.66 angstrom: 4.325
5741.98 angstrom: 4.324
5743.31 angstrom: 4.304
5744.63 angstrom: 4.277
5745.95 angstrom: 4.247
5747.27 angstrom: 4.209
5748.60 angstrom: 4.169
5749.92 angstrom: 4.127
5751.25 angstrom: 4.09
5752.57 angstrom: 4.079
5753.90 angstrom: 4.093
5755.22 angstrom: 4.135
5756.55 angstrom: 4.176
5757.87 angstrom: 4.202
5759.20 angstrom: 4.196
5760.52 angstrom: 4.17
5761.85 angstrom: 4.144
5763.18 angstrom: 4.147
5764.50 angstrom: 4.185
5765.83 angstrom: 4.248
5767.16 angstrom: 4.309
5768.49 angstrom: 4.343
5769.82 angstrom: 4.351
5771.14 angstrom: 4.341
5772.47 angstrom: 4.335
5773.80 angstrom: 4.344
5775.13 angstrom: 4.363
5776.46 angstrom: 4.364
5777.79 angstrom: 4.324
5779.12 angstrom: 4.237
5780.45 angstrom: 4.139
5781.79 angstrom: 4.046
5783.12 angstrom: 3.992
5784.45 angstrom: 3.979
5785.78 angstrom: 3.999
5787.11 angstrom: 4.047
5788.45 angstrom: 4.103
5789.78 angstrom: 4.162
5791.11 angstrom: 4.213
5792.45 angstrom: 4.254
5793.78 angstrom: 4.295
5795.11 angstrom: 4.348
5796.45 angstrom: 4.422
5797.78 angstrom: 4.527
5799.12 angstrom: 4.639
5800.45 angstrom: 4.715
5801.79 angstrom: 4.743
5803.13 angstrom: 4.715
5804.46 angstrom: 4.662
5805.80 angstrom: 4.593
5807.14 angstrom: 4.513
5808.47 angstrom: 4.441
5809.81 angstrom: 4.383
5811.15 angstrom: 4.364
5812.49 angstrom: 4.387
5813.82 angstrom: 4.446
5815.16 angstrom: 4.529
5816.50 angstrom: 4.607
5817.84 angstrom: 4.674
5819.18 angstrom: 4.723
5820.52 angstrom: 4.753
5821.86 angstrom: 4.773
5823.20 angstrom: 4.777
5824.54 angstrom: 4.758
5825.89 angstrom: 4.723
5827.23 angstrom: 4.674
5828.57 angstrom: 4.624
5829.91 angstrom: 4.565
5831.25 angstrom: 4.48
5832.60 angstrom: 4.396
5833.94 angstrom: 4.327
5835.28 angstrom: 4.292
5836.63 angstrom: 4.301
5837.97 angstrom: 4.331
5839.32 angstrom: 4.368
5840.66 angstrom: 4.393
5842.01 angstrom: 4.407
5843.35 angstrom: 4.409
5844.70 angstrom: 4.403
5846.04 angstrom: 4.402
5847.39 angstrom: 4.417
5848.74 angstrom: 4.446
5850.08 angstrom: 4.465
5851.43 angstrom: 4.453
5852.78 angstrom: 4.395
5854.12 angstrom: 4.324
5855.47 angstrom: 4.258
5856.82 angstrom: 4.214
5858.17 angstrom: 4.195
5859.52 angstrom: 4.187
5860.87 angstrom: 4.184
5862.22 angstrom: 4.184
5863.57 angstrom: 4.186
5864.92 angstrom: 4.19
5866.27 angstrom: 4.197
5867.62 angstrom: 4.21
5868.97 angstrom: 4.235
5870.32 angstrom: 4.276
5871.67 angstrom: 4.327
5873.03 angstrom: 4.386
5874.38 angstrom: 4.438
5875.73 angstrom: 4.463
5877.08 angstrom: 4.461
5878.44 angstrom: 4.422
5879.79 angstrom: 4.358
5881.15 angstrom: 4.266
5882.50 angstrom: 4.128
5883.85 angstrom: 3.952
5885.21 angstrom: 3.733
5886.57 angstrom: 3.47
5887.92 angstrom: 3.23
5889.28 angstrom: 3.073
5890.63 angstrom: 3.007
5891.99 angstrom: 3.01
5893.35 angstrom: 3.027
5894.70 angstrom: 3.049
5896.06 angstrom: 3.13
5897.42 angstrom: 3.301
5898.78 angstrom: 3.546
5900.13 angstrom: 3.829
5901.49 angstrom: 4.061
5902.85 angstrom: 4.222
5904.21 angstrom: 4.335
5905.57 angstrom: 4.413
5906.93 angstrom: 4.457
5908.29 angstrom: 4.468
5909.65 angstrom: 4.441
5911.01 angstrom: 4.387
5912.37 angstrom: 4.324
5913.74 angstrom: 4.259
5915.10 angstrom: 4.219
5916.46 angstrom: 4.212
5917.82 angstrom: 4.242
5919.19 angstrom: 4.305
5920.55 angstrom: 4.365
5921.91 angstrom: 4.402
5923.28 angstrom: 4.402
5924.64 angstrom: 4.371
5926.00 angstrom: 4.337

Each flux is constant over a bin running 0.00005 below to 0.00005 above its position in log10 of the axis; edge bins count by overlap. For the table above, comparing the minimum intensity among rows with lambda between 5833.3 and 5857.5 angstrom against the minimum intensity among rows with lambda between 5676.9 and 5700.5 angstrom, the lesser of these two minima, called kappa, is 4.02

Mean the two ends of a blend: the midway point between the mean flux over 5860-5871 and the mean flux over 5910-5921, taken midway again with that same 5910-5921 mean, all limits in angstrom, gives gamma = 4.27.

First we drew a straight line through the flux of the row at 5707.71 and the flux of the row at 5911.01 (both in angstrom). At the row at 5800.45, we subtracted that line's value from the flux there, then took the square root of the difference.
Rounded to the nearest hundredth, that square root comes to 0.77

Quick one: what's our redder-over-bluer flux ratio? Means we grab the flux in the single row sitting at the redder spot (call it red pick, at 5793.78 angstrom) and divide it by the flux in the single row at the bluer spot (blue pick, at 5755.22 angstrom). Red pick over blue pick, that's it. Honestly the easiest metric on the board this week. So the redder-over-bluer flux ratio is 1.04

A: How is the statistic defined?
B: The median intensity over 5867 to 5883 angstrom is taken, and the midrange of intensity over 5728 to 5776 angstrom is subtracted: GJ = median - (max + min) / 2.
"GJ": 0.12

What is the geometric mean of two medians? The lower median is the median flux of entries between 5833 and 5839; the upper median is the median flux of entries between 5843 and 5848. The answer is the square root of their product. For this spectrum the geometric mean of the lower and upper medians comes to 4.36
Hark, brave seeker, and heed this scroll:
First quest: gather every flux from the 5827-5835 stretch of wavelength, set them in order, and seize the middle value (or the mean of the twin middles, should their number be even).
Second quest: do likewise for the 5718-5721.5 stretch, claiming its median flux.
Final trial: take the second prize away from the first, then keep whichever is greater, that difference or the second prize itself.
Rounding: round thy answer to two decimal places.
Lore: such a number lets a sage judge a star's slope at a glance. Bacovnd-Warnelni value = 4.30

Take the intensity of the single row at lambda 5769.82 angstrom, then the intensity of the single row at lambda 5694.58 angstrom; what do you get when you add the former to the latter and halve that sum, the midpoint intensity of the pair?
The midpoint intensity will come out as 4.32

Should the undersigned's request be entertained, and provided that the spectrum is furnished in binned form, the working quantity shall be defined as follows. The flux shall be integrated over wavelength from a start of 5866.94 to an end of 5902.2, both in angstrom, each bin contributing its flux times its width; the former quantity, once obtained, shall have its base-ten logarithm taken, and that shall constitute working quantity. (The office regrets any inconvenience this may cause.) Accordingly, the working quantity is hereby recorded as 2.13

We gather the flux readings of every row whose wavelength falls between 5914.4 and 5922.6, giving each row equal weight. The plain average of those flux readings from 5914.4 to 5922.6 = 4.3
